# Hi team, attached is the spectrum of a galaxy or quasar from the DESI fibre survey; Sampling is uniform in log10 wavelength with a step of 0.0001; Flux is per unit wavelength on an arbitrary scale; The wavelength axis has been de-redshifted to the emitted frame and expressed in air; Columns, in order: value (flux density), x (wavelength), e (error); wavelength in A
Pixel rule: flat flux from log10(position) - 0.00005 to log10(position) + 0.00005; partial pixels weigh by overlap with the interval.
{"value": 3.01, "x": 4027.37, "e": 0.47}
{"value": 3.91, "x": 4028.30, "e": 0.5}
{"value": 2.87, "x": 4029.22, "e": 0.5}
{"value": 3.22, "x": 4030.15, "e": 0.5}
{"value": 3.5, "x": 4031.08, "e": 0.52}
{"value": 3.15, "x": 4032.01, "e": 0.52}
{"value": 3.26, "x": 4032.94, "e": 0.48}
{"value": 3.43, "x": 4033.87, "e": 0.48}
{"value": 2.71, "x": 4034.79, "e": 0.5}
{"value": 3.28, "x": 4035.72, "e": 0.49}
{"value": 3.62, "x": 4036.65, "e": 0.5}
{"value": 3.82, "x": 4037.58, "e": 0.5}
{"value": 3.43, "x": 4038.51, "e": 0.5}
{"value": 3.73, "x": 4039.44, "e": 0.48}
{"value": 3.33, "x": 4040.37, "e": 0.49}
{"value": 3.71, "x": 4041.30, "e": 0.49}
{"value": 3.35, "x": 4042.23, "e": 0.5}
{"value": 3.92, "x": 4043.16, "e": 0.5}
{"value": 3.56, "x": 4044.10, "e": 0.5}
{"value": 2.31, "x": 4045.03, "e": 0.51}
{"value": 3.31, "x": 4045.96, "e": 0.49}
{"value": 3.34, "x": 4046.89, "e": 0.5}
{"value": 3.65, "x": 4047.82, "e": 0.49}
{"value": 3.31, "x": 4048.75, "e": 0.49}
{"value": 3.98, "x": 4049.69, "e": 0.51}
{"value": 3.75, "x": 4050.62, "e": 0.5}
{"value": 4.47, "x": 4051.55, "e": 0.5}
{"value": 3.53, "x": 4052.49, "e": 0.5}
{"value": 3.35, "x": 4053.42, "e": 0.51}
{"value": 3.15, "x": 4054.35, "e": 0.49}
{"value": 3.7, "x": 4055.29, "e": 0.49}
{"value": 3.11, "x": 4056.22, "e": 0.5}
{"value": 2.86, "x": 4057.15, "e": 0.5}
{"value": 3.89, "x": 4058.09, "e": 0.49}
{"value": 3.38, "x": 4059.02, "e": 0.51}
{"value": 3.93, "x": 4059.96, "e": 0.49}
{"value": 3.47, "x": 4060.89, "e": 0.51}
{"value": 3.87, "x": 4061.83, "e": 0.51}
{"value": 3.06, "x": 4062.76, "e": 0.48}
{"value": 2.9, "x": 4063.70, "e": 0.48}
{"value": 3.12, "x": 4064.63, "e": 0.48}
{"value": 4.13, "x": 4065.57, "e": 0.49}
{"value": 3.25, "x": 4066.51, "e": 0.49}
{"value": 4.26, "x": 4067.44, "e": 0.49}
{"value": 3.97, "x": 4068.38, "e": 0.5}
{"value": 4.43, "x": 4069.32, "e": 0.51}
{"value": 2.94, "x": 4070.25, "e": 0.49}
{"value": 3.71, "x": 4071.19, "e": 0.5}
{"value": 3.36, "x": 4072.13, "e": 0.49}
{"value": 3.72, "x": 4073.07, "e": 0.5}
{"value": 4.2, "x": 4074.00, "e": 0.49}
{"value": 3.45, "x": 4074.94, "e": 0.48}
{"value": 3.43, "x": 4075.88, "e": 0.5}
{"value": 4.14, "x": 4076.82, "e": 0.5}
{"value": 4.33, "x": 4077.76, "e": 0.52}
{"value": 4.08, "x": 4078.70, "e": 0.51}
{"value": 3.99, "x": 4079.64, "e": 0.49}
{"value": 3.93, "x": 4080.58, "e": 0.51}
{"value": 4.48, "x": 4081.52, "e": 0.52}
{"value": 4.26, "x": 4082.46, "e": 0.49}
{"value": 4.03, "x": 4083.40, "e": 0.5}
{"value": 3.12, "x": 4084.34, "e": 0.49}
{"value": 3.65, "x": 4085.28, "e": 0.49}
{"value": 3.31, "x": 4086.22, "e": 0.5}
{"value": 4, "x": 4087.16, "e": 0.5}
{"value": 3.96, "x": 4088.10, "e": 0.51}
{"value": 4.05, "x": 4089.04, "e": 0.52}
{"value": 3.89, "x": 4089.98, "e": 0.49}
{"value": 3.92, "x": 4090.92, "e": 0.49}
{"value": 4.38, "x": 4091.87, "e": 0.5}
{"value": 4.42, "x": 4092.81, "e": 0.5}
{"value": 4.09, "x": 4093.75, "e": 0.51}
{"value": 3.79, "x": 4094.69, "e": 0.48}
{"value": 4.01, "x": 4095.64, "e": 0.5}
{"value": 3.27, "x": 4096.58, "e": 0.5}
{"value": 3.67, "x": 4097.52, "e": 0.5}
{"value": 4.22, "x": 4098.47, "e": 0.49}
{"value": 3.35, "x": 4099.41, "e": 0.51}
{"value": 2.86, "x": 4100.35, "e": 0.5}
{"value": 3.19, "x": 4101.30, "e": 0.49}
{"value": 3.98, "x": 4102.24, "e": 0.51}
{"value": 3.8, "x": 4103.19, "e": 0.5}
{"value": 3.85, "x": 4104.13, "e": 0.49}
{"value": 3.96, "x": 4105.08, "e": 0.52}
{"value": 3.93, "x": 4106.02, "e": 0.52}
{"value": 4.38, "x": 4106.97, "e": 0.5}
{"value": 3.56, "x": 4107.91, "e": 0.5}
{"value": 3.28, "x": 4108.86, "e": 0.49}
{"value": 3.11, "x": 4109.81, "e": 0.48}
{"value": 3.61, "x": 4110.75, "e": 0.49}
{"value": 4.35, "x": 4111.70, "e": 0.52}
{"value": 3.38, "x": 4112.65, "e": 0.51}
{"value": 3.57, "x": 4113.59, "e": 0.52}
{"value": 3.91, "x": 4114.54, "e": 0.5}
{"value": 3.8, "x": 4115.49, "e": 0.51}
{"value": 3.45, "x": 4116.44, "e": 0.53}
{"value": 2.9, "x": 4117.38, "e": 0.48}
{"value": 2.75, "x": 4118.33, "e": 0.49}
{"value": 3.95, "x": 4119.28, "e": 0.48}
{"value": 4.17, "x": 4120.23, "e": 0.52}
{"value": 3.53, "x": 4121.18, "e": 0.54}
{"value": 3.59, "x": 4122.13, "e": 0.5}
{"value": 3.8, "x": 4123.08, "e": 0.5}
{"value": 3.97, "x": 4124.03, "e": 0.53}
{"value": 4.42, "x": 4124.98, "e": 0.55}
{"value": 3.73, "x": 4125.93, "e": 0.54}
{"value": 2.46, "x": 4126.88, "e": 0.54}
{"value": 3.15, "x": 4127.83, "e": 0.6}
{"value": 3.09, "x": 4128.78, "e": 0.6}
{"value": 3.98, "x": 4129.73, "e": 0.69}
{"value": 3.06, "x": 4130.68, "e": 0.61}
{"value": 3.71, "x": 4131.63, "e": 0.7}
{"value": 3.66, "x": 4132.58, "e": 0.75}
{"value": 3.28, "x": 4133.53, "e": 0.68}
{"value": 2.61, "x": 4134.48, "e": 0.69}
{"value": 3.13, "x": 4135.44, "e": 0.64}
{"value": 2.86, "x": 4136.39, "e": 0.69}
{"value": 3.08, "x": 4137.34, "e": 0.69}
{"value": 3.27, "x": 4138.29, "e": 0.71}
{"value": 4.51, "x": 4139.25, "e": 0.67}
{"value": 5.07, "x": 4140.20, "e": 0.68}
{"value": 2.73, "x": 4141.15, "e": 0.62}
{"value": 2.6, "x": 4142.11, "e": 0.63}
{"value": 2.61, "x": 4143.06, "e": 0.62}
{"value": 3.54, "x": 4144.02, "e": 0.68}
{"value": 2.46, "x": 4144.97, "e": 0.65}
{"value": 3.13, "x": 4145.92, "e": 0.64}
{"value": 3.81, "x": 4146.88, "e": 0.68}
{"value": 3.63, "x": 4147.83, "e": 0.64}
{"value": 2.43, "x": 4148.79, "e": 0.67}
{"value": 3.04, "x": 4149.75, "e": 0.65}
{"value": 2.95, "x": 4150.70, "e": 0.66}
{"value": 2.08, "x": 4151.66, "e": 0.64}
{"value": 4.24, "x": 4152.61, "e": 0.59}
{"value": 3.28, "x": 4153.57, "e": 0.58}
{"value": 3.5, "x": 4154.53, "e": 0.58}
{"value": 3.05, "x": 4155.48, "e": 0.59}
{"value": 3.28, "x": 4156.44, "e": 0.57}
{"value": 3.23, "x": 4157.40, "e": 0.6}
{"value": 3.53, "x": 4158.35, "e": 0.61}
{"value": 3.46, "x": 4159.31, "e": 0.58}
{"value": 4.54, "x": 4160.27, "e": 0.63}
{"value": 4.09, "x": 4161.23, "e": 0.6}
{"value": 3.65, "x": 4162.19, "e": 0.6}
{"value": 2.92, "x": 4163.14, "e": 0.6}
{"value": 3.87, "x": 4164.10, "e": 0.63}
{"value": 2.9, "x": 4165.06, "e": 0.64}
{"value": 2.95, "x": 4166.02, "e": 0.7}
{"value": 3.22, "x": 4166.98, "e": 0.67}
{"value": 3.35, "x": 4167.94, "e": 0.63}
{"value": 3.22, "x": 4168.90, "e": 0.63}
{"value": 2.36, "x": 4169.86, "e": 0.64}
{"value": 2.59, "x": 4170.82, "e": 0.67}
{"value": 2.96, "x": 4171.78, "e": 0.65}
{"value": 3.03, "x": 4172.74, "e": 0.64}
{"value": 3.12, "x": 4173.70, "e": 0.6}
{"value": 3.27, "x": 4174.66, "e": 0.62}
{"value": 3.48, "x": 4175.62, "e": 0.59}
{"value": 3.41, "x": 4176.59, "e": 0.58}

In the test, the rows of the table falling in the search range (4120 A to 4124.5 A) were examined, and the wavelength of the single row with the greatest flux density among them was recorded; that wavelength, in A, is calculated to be 4120.23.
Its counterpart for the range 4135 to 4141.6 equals 4140.20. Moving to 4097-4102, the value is 4098.47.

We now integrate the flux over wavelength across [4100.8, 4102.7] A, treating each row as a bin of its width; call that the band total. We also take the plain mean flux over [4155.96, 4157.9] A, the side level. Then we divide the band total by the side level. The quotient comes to 2.08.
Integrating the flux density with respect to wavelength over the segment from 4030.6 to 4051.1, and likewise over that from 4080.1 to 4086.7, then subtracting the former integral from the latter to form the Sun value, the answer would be -45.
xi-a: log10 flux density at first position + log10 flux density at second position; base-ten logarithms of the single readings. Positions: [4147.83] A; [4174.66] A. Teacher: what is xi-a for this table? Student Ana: 1.07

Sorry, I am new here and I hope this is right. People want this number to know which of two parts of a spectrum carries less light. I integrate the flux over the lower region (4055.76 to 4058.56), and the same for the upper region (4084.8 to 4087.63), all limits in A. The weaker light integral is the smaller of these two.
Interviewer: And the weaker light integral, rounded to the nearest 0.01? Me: 9.21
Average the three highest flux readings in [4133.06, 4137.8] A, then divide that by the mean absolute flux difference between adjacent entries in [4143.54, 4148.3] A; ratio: 4.8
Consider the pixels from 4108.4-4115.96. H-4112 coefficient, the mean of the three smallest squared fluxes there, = 10.6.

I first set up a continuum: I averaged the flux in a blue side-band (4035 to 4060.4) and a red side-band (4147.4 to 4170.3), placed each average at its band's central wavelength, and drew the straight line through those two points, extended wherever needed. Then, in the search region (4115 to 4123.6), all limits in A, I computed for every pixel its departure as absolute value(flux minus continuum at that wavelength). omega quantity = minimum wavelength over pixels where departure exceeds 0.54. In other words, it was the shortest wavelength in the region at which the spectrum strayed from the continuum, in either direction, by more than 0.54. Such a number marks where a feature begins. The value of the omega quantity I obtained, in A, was 4118.33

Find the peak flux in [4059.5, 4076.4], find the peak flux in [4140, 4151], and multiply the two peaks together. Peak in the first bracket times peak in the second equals 22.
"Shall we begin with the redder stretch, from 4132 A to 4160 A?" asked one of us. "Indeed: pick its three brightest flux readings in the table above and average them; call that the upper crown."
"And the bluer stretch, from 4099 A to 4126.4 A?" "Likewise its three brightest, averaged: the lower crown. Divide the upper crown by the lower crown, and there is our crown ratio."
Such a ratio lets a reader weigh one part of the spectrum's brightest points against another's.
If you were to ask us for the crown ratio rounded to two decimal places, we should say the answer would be 1.05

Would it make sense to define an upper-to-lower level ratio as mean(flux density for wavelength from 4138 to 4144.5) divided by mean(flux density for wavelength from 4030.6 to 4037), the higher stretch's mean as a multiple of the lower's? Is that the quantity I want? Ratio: 1.06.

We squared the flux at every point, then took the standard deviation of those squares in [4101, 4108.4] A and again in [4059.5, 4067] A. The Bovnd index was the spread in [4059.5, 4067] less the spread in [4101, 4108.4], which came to 0.6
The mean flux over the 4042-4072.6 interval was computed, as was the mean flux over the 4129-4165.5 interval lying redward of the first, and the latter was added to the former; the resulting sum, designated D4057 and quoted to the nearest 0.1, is 6.9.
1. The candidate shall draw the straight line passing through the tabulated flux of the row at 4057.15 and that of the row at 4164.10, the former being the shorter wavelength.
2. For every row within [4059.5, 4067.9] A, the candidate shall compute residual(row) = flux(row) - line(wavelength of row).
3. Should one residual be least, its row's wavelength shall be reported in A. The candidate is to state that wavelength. 4063.70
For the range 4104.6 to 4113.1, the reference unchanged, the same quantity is 4109.81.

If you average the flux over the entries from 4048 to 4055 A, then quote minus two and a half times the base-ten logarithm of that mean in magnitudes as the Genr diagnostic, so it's -1.405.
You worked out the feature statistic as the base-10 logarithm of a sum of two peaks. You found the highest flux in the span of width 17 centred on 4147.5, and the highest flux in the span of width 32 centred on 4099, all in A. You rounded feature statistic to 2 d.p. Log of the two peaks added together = 0.98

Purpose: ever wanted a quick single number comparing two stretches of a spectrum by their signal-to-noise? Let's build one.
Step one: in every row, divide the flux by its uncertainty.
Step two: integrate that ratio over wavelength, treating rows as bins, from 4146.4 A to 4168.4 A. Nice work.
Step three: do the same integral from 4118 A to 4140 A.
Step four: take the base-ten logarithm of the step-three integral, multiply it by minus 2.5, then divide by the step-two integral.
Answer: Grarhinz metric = -0.044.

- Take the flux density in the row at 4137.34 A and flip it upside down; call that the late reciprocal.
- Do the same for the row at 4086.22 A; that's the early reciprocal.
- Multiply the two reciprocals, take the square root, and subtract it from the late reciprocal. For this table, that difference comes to 0.011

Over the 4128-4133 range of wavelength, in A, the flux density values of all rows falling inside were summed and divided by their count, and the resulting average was 3.5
